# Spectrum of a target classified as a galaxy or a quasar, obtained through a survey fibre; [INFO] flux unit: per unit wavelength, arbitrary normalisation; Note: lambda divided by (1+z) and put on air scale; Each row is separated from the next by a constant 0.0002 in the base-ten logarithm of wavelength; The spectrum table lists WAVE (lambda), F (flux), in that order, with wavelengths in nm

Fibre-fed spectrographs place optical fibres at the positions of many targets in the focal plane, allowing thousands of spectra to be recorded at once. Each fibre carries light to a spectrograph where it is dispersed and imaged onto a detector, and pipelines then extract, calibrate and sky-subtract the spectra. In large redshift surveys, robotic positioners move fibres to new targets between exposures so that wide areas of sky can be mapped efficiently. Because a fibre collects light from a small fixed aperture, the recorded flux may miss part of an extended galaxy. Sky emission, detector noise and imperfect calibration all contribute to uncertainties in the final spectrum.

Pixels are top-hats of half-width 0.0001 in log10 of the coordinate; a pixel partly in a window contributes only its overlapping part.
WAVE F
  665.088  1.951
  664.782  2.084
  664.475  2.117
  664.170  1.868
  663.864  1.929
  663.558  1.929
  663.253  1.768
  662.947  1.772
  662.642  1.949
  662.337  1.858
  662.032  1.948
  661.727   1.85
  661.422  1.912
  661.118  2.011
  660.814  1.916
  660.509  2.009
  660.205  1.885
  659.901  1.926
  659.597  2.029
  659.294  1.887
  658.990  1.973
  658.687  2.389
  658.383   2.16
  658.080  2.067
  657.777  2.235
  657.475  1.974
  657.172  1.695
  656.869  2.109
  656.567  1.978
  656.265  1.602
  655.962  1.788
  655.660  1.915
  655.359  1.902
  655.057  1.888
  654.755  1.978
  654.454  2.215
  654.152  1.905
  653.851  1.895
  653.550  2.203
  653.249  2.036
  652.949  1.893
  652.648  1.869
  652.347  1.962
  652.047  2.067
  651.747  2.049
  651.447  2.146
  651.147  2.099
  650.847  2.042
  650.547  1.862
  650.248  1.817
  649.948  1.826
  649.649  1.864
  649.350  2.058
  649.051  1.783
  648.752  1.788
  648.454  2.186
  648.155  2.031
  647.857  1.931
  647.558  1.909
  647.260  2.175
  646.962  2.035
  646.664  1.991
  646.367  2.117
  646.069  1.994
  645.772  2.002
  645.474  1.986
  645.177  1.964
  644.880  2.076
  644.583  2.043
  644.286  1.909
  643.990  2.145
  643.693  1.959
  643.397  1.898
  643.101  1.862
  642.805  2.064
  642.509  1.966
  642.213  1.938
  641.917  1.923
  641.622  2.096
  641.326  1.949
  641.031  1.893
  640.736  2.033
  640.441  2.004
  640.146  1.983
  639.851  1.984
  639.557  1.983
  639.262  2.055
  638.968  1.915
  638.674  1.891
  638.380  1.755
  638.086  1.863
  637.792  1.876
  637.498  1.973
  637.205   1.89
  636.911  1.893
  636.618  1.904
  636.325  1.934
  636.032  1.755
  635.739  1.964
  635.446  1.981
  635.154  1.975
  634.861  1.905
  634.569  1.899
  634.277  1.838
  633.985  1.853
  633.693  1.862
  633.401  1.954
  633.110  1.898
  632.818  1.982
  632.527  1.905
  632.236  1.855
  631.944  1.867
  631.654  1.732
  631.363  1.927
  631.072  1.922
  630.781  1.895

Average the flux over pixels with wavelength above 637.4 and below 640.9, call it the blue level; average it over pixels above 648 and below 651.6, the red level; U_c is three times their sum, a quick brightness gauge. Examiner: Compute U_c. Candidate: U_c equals 11.70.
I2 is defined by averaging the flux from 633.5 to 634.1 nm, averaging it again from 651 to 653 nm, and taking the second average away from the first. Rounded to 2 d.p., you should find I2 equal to -0.15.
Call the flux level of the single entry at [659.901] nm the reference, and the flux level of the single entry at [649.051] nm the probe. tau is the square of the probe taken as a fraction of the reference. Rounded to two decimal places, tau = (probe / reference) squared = 0.86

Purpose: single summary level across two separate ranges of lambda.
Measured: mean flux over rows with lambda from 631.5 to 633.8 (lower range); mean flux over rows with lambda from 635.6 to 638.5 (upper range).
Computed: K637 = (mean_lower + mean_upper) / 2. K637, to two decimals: 1.88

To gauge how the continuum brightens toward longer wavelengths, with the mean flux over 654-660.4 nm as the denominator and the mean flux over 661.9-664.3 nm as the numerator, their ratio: 0.95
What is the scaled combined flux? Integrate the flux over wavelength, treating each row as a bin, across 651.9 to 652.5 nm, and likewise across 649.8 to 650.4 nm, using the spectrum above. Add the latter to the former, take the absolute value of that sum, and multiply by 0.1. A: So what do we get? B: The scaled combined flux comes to 0.230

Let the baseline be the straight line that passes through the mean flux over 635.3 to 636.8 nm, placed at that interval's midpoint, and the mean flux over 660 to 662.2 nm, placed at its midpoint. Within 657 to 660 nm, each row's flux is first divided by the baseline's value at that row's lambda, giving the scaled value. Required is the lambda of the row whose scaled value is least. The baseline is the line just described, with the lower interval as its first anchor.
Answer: 657.172 nm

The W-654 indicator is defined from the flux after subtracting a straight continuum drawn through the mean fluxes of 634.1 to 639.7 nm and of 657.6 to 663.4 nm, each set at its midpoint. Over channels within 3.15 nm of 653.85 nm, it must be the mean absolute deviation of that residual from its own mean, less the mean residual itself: 0.092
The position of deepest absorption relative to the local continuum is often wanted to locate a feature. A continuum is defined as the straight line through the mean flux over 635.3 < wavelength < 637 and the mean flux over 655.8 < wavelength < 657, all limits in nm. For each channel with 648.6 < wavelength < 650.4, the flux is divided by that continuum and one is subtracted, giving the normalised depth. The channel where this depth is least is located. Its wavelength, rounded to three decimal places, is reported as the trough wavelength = 649.051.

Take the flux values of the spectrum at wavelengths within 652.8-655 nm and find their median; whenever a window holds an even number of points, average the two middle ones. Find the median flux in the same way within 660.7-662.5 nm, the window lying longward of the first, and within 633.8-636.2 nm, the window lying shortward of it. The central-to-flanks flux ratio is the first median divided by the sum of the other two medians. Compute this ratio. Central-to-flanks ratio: 0.518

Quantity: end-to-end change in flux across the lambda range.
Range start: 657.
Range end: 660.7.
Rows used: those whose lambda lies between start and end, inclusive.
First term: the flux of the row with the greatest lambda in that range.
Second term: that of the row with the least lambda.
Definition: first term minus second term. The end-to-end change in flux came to 0.31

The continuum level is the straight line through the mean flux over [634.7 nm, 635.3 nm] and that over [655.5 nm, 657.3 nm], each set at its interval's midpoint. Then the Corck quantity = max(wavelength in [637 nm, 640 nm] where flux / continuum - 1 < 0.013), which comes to 638.968 nm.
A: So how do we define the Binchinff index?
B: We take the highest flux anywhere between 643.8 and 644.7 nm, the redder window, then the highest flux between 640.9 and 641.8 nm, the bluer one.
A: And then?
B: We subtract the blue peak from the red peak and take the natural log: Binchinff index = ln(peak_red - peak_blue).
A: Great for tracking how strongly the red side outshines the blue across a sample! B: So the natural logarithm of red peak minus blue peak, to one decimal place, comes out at -3.0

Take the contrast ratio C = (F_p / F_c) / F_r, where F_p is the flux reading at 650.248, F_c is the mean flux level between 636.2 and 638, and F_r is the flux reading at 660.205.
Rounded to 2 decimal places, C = 0.50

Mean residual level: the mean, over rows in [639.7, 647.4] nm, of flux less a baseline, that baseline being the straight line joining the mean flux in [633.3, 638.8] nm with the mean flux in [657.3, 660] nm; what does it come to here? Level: 0.05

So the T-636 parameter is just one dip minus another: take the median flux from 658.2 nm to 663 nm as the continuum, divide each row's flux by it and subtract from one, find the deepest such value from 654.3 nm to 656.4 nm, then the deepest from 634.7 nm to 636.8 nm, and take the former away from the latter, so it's -0.079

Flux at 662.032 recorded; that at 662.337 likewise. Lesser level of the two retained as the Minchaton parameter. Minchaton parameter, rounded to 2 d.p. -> 1.86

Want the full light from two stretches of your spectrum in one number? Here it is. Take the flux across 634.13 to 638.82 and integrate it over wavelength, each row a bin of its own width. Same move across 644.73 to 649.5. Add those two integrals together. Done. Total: 18.4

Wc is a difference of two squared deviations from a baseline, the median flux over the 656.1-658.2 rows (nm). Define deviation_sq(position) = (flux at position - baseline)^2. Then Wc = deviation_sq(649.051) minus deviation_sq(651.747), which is 0.033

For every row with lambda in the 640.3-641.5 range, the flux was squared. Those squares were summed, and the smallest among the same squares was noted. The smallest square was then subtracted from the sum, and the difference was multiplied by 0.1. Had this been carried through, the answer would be 1.19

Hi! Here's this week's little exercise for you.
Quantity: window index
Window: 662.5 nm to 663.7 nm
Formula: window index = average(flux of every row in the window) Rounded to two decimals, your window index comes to 1.85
